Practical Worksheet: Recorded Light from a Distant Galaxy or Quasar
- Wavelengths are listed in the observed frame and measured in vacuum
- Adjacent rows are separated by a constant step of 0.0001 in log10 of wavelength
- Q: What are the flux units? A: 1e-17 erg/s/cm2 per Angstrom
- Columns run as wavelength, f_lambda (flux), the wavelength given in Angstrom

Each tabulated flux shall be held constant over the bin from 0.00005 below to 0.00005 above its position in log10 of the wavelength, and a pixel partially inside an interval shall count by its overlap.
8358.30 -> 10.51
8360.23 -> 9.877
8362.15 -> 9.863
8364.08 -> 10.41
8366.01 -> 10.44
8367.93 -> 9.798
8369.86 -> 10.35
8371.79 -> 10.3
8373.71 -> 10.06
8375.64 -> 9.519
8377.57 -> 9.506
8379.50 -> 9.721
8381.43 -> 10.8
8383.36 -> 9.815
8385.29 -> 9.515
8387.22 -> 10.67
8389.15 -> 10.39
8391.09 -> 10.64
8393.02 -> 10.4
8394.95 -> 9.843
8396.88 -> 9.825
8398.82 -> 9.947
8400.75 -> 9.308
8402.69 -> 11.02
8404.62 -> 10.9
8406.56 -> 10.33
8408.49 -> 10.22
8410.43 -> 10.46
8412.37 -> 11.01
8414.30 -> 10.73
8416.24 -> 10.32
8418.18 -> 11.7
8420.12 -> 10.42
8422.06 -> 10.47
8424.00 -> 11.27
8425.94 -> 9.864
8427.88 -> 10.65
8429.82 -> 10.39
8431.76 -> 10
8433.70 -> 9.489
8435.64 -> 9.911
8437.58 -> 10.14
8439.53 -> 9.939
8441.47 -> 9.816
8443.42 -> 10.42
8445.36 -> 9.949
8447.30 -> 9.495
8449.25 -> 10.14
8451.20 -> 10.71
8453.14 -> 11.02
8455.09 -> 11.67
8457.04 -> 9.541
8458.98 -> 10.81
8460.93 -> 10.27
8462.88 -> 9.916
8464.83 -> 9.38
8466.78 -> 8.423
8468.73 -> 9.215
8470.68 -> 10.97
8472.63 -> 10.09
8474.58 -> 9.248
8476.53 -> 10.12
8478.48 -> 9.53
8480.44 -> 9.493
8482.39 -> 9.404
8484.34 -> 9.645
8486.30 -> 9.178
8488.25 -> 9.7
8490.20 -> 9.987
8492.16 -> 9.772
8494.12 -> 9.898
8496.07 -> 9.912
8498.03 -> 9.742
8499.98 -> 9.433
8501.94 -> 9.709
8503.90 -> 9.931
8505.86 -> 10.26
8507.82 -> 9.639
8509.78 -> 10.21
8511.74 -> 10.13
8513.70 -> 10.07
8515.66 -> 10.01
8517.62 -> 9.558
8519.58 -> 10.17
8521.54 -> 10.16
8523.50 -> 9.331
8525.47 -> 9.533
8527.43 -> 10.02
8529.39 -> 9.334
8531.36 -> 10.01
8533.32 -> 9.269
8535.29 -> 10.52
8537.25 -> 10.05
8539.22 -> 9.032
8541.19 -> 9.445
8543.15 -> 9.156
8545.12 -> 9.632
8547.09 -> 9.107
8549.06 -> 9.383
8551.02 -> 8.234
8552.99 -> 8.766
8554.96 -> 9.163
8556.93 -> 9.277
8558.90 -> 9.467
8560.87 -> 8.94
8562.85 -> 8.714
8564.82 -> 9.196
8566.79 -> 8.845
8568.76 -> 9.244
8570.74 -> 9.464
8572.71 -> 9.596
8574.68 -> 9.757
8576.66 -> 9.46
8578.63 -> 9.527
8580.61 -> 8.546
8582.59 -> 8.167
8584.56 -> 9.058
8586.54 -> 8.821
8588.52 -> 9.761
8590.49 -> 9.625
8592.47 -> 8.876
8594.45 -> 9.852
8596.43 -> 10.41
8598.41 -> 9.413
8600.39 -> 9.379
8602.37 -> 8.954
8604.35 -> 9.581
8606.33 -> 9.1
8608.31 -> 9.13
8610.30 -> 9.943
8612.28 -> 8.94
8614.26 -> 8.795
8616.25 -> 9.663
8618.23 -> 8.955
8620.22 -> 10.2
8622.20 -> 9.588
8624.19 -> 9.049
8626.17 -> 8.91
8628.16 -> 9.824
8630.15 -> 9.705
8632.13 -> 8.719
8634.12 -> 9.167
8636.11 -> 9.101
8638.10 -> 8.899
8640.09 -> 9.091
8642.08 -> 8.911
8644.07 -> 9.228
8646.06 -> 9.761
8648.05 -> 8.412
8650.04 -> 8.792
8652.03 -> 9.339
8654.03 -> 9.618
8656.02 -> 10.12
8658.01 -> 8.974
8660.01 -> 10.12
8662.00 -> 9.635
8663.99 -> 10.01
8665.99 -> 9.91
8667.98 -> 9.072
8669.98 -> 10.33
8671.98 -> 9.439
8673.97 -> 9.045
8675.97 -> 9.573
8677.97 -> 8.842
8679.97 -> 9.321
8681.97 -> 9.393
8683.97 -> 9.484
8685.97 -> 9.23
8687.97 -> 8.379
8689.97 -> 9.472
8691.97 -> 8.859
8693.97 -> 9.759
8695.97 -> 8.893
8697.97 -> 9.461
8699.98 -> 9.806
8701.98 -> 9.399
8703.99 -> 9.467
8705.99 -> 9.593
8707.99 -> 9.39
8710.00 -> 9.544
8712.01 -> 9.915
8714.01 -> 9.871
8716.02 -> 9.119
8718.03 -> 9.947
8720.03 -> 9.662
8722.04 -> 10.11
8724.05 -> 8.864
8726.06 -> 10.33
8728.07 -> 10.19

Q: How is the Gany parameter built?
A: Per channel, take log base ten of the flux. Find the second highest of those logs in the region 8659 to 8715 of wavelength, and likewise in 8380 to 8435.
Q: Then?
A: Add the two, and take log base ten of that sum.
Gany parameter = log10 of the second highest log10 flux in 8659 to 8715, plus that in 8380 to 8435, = 0.313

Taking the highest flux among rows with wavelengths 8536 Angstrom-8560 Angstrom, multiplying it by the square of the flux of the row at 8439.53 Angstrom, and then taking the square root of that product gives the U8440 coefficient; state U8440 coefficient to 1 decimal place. 31.5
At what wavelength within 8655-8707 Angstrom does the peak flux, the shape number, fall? 8669.98 Angstrom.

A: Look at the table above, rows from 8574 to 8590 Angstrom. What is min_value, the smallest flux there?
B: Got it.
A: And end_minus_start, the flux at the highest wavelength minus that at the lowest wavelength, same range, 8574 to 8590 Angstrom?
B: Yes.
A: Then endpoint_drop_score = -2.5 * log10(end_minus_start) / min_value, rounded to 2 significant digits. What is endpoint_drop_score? 0.73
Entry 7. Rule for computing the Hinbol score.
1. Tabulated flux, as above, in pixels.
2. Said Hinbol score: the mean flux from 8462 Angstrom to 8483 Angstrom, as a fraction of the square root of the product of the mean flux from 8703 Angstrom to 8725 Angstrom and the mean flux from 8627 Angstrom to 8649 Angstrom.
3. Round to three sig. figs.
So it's 1.03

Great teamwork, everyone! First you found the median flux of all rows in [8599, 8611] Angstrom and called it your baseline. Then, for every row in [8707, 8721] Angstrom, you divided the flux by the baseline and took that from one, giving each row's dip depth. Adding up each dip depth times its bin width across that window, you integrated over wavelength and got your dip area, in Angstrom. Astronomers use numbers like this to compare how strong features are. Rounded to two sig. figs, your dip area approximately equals -0.58 Angstrom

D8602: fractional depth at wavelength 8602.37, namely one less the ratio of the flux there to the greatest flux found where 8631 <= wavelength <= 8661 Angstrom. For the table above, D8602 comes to 0.115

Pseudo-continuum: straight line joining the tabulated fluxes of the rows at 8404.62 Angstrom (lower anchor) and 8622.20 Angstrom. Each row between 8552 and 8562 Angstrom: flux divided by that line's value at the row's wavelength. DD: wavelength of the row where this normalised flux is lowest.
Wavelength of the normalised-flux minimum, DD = 8552.99 Angstrom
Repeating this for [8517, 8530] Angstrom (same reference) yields 8523.50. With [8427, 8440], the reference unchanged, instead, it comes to 8433.70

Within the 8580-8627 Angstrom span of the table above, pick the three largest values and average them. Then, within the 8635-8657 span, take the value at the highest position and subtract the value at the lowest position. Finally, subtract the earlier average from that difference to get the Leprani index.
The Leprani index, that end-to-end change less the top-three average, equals -9.2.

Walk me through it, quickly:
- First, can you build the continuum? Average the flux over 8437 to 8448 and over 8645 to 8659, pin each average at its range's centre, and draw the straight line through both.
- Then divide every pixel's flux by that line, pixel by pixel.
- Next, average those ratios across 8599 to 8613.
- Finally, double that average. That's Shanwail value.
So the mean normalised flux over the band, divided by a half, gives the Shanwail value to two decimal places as 1.97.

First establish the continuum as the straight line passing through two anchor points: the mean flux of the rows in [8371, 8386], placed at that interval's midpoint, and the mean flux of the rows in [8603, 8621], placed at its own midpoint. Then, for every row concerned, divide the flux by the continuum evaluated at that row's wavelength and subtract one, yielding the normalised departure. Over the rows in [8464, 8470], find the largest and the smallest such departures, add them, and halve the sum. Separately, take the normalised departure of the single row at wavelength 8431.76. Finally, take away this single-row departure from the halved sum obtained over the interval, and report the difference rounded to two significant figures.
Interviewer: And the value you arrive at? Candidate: -0.10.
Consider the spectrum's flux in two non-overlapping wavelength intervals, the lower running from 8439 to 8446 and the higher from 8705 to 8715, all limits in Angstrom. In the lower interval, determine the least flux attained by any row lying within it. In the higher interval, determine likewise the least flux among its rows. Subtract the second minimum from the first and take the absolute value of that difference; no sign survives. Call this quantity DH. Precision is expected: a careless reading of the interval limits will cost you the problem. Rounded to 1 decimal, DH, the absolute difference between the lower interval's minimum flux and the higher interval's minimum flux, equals 0.4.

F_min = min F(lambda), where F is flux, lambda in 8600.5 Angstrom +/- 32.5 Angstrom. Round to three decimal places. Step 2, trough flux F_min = 8.167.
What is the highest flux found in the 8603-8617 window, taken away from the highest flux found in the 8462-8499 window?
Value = 1.0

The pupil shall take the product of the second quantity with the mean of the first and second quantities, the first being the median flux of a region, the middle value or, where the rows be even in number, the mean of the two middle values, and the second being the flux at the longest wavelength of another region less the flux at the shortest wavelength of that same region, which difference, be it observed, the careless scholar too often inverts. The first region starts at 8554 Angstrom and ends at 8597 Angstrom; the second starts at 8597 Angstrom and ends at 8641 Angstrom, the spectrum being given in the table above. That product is -1.4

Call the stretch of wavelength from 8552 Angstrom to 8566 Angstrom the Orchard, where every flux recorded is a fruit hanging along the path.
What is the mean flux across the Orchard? 9.1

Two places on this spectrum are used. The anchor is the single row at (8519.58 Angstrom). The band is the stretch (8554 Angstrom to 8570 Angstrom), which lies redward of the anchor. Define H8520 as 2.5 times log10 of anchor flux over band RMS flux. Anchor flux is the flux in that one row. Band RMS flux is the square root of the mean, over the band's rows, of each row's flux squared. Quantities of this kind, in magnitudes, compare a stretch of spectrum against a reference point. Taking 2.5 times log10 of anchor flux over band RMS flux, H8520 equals 0.12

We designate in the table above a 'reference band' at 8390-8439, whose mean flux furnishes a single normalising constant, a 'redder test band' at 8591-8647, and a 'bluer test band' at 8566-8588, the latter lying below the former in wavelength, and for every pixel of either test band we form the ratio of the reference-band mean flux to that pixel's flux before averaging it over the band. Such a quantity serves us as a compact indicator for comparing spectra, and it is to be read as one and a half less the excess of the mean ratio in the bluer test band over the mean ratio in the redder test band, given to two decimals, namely 1.48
